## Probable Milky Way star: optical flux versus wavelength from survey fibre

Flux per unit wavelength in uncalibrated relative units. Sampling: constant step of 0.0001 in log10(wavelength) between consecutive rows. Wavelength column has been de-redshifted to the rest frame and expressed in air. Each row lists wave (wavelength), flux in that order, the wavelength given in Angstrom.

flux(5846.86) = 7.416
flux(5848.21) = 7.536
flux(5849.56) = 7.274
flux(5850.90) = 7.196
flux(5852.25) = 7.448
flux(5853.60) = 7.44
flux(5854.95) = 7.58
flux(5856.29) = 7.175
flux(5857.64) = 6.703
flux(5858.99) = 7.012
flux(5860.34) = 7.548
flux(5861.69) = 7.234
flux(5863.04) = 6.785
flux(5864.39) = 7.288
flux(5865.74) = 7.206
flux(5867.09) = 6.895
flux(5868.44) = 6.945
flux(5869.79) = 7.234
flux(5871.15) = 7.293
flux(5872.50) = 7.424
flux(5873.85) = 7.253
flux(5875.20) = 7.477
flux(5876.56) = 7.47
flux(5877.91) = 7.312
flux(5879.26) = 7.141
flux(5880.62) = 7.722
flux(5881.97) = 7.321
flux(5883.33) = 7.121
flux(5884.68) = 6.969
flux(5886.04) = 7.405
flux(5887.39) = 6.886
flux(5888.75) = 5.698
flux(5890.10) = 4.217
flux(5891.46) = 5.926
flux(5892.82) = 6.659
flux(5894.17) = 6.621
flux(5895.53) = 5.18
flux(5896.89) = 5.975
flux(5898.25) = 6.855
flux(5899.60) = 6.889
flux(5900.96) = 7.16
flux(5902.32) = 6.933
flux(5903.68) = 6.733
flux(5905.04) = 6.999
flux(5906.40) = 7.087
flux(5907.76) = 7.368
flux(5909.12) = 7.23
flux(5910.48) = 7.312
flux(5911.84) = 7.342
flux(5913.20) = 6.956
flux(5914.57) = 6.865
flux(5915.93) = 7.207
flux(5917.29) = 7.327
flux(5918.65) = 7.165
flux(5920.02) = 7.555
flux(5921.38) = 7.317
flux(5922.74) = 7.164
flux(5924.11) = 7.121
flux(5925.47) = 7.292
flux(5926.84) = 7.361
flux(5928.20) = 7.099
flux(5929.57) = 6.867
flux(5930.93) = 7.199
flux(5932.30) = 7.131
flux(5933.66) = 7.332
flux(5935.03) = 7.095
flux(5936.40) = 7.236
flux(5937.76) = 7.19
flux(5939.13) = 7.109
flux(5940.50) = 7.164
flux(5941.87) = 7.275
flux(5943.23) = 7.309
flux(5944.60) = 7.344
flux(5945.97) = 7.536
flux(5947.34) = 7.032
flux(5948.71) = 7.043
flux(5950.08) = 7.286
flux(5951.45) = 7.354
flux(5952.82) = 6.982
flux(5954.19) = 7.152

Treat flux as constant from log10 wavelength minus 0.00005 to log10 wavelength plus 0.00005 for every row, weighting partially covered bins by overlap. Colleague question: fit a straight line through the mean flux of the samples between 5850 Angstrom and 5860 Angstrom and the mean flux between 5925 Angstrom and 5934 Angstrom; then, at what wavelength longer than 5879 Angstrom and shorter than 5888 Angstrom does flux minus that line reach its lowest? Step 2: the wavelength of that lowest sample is 5887.39 Angstrom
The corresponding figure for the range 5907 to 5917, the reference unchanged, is 5914.57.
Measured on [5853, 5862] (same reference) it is 5857.64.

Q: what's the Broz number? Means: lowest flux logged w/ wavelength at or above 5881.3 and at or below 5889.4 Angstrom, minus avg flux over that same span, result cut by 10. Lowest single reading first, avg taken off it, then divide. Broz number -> -0.120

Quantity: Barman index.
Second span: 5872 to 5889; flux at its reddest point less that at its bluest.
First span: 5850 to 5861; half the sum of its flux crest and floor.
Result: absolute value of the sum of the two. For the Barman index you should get 5.4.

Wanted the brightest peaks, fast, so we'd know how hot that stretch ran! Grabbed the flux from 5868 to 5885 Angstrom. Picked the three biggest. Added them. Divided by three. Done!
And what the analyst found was 7.56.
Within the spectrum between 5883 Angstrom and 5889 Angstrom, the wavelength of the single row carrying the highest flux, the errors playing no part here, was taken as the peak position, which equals 5886.04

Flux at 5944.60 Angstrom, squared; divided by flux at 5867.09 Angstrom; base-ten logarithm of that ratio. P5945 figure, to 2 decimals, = 0.89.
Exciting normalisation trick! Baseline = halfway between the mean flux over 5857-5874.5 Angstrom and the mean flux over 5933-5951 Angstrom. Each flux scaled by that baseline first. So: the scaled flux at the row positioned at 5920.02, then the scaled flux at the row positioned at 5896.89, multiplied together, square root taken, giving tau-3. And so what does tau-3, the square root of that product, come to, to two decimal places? 0.94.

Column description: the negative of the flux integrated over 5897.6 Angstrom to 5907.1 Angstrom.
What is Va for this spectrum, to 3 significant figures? -66.1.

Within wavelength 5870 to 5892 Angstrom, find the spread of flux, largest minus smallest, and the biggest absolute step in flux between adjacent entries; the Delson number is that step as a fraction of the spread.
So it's 0.49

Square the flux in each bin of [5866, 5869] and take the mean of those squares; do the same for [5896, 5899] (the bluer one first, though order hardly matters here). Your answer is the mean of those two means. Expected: 45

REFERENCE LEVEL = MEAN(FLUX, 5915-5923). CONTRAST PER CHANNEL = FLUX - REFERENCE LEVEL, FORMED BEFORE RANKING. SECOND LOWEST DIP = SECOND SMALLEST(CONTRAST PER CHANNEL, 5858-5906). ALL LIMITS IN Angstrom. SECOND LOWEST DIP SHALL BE -2.11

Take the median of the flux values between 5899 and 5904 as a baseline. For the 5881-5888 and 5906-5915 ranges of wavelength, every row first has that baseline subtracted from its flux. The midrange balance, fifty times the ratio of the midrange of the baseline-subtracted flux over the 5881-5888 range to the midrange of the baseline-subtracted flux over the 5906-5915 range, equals 57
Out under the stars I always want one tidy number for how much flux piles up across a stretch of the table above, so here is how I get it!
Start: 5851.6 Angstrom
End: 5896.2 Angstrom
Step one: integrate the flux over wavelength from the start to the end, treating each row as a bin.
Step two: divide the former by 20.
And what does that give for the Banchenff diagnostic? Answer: 16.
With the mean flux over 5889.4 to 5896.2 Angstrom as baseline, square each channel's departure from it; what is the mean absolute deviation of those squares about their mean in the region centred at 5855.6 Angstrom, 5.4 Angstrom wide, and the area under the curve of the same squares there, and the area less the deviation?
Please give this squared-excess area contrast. 12.0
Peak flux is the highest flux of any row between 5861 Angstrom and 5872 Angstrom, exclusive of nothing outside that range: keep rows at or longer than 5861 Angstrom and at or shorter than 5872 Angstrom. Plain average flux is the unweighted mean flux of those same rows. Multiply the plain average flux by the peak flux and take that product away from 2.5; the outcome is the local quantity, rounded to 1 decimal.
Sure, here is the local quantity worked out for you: -49.4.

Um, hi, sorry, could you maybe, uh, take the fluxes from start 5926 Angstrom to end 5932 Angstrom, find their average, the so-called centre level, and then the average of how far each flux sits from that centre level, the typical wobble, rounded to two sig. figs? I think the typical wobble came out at 0.15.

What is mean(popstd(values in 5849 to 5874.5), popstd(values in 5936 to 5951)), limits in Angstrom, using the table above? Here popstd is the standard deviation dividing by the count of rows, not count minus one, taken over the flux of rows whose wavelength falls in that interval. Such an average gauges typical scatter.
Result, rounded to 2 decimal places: 0.19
